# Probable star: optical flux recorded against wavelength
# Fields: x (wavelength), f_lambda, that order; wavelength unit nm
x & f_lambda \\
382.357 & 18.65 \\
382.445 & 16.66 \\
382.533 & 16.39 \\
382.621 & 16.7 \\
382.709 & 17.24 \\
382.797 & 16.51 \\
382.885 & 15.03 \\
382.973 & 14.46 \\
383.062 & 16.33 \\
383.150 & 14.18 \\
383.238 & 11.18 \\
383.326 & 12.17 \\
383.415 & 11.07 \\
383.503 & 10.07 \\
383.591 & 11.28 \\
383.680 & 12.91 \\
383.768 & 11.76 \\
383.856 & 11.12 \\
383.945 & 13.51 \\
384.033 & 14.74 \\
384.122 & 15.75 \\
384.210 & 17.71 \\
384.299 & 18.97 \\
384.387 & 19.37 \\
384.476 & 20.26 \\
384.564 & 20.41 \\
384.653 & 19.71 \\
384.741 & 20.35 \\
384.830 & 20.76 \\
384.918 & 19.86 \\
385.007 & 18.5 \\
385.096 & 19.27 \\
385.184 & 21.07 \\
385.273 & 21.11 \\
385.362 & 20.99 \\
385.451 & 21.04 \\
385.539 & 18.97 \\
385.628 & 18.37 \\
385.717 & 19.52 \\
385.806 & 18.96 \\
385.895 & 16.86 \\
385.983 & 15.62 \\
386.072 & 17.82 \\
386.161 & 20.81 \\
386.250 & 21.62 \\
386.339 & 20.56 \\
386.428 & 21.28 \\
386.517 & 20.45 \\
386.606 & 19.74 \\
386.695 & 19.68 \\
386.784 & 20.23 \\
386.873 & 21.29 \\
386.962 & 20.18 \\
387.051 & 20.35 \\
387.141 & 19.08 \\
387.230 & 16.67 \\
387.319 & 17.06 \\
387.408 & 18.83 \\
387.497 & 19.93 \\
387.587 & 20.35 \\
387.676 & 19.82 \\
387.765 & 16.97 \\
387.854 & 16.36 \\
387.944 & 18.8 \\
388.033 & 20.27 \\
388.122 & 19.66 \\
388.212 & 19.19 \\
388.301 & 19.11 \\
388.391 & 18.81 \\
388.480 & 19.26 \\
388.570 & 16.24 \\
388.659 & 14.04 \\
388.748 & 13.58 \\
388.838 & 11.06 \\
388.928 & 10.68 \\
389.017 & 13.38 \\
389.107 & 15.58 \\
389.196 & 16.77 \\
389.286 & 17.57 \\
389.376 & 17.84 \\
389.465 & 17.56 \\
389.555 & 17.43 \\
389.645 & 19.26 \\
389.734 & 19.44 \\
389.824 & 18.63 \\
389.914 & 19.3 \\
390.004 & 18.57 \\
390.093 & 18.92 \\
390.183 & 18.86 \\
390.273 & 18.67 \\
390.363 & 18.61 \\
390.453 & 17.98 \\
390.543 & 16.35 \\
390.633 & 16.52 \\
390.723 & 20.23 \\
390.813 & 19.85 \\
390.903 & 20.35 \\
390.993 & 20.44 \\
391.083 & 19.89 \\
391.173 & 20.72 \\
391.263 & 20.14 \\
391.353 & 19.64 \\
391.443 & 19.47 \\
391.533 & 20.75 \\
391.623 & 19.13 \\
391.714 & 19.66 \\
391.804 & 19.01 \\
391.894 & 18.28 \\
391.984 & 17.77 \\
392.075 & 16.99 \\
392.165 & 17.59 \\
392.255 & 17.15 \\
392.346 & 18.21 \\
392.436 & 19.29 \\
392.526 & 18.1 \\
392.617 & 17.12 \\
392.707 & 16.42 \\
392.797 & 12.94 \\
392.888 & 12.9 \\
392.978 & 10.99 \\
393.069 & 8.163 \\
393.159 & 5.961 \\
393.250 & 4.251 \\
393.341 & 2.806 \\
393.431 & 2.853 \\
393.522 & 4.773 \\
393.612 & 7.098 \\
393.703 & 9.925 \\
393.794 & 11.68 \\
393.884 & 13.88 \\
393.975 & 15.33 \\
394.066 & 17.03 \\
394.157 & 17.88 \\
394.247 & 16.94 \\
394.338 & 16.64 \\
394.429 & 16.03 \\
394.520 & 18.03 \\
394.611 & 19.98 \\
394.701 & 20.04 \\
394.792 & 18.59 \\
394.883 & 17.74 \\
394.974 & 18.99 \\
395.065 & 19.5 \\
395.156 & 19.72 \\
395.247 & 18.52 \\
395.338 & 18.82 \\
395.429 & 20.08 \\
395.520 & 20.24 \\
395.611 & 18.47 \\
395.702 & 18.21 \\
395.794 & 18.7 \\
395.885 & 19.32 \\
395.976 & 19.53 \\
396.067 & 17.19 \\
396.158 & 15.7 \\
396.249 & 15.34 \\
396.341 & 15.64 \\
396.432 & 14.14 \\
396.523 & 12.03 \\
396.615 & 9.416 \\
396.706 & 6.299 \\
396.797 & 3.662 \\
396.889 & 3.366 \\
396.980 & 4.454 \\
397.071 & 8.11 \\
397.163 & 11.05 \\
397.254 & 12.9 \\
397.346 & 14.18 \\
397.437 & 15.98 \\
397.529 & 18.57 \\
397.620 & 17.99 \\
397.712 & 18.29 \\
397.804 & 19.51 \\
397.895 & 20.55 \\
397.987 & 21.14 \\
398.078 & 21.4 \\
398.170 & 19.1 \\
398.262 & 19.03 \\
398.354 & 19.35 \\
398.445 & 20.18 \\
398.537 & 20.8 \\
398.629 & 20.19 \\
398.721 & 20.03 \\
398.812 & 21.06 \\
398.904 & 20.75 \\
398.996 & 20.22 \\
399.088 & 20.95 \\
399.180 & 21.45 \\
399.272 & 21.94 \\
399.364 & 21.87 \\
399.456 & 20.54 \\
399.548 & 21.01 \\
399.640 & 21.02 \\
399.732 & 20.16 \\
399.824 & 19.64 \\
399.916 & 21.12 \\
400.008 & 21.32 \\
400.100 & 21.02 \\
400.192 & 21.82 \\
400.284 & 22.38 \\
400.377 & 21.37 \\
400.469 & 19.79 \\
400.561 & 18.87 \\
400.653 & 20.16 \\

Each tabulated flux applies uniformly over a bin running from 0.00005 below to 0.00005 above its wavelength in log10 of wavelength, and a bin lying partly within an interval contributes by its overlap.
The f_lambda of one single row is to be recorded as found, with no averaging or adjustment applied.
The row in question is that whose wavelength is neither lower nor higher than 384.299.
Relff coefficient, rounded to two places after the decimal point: 18.97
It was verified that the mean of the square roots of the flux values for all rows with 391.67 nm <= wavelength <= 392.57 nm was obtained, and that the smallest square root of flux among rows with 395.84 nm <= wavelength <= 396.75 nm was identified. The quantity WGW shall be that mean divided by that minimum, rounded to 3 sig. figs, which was 1.70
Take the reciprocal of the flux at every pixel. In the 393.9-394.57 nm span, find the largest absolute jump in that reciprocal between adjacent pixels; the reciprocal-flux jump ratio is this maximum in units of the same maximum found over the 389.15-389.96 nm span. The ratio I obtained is 1.3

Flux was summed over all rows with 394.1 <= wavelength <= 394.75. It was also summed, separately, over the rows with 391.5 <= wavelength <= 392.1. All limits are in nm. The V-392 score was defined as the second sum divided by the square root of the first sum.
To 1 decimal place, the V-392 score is 11.7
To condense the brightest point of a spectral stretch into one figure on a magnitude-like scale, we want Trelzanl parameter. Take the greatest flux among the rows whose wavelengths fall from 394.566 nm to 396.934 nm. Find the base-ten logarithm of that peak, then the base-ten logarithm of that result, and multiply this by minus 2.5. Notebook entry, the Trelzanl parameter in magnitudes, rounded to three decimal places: -0.290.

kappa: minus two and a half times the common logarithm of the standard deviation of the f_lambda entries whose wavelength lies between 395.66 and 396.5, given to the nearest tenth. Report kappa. -0.7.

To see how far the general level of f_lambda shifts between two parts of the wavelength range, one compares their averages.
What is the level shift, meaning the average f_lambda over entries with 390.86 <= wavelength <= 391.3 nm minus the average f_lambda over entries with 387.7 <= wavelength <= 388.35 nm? 1.7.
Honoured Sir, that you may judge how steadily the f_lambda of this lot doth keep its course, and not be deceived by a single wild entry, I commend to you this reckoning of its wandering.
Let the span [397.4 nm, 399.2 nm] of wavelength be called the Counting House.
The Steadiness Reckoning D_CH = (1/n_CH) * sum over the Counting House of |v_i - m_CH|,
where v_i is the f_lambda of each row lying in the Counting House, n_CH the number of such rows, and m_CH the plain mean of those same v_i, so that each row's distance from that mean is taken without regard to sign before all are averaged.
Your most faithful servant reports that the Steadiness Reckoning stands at 1.1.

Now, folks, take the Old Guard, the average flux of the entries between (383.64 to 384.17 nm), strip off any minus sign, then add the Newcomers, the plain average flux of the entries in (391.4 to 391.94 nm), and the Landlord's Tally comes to 33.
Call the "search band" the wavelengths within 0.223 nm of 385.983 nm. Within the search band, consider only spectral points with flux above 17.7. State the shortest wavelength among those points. 385.806 nm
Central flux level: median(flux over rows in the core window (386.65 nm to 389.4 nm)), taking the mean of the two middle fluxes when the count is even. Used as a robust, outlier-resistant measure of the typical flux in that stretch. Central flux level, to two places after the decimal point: 18.81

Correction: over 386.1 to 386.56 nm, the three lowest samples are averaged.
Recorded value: 21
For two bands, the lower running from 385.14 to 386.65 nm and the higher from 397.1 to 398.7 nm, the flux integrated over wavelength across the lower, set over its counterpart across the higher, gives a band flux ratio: 1.0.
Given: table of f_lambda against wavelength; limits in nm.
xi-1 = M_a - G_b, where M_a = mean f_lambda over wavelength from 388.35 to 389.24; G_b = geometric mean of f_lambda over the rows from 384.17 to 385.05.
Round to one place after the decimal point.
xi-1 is -4.6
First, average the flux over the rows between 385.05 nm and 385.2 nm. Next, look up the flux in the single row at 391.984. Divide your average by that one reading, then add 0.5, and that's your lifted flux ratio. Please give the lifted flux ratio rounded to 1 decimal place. 1.6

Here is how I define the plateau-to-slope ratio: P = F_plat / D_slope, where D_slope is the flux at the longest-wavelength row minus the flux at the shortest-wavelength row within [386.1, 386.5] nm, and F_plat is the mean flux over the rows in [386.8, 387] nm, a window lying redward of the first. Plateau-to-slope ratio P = 44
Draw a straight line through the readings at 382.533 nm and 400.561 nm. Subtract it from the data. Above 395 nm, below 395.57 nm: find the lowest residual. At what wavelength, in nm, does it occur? 395.247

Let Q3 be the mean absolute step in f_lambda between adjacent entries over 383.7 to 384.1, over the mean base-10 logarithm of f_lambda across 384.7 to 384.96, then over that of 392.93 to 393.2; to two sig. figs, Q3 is 1.2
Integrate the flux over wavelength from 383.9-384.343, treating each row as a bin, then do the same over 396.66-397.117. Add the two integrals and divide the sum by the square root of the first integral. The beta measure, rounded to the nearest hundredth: 3.56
